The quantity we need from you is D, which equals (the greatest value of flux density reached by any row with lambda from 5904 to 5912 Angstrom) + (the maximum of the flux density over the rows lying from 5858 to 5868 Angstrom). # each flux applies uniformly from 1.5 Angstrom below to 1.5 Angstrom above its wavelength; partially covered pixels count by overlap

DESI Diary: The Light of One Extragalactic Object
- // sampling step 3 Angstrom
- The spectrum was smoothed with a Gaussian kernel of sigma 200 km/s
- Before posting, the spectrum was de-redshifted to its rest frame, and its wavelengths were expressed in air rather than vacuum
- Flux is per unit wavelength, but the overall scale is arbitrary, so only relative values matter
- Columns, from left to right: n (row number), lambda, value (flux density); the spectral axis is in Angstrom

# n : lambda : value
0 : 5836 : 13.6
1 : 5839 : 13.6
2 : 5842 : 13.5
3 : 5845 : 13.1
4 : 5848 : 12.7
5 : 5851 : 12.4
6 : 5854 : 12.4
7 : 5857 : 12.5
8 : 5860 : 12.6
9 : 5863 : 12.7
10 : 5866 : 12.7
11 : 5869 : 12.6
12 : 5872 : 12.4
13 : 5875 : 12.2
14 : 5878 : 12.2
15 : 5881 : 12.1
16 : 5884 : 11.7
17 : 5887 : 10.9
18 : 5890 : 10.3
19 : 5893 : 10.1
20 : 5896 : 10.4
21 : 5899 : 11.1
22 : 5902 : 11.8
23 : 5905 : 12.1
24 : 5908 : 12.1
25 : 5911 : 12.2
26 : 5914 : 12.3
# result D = 24.9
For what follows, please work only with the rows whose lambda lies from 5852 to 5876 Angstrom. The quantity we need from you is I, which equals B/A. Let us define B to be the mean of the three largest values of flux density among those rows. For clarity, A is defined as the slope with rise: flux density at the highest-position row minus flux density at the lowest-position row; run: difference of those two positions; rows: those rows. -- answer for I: -1330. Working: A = -0.01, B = 12.7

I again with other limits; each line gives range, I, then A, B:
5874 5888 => -112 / -0.11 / 12.2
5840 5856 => -143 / -0.09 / 13.1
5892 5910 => 90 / 0.13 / 12.0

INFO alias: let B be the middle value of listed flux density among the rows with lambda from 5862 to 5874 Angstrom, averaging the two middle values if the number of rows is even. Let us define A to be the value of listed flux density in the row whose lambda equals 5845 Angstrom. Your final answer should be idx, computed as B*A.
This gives 166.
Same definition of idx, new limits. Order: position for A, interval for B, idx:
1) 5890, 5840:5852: 133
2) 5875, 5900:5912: 148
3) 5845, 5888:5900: 136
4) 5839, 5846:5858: 169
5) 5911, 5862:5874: 154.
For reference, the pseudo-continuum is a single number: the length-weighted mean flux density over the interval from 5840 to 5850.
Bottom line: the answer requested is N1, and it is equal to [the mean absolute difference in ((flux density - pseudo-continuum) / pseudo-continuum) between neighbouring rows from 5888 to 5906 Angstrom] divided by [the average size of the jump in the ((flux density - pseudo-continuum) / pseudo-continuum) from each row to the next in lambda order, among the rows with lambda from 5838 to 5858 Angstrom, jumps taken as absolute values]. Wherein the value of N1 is 2.03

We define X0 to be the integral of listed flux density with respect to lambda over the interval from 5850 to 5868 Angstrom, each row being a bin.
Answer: 226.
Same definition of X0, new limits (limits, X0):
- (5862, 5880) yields 224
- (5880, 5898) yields 196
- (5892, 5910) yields 204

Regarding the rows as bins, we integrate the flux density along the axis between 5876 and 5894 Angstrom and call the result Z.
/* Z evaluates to 203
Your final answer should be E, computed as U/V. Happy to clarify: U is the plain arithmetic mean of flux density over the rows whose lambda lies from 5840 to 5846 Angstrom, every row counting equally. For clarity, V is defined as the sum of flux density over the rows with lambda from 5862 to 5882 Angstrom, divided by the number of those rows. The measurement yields 1.07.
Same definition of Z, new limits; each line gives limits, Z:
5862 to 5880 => 224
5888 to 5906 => 197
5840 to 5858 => 230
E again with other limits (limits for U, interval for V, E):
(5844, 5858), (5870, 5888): 1.06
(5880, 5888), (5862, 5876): 0.92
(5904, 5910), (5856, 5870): 0.96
